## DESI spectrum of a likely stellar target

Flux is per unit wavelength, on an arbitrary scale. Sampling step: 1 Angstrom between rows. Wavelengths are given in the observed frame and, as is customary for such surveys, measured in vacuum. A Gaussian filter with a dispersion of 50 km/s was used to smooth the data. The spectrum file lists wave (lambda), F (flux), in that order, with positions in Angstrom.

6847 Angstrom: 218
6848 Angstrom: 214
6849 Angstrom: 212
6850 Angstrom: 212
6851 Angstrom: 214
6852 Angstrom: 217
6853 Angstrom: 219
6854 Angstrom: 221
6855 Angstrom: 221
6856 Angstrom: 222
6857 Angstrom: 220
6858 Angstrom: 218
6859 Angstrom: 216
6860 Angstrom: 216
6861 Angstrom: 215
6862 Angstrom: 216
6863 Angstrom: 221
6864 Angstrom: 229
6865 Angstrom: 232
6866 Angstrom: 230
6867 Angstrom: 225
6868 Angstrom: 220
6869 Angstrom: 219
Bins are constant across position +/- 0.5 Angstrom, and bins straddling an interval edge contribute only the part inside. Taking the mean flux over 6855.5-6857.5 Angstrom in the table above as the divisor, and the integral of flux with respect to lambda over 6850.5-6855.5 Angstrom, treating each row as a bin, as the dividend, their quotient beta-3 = 4.9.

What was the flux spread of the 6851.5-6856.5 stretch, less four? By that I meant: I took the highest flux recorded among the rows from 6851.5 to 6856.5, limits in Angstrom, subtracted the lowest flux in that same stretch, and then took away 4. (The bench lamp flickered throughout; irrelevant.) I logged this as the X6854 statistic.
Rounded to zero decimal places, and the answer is 1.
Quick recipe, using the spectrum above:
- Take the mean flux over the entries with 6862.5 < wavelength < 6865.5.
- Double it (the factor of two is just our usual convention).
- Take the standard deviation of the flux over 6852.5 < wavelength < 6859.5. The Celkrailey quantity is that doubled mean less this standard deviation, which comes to 453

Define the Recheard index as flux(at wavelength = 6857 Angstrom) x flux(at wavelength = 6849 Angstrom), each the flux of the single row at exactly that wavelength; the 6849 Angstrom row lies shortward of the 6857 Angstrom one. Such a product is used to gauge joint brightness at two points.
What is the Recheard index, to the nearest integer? 46640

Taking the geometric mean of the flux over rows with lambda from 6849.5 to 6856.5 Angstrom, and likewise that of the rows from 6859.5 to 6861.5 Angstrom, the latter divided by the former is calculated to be 0.99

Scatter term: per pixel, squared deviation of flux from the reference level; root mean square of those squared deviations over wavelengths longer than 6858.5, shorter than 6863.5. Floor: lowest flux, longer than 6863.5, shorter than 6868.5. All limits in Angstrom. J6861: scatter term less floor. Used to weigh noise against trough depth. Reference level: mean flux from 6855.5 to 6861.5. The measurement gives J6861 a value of -214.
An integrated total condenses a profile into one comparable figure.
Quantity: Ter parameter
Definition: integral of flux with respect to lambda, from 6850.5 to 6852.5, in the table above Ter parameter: 431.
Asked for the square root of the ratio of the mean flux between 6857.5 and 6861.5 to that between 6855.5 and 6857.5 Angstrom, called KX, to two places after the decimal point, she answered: 0.99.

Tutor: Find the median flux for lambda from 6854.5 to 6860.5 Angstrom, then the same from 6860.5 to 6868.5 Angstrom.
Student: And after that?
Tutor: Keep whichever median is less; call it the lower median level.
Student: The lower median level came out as 219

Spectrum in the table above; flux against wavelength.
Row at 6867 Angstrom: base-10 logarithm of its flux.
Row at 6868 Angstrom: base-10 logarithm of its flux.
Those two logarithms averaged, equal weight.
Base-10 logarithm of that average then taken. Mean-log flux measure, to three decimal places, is 0.371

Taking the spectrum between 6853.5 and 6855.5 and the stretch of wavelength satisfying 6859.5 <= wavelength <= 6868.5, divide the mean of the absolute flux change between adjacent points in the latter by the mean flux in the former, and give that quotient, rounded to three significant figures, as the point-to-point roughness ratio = 0.0170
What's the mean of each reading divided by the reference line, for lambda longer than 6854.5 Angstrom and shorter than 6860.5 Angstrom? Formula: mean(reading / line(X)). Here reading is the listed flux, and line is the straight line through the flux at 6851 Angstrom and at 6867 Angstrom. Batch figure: 1.00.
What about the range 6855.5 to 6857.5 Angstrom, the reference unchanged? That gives 1.01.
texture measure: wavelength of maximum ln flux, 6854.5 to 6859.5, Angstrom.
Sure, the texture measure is 6856 Angstrom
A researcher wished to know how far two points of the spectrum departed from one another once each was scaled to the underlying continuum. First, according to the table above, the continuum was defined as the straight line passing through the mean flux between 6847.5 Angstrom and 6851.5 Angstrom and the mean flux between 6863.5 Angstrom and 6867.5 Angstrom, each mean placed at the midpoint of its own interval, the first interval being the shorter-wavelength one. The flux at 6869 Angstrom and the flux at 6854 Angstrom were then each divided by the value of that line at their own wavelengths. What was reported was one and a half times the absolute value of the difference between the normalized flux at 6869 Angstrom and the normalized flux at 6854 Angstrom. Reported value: 0.11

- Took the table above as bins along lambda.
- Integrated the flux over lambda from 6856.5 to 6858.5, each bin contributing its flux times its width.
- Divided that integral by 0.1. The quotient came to 4380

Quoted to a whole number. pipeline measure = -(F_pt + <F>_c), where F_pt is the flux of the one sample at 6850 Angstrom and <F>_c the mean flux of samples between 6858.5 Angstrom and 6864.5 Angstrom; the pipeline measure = -431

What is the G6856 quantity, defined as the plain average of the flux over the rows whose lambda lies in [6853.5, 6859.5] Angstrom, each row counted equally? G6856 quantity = 220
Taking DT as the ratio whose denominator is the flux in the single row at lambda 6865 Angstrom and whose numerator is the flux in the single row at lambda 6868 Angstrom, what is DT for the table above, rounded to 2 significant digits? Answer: 0.95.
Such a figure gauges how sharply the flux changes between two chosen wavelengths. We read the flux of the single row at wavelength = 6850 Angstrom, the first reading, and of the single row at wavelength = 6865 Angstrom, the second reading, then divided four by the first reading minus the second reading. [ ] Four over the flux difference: -0.2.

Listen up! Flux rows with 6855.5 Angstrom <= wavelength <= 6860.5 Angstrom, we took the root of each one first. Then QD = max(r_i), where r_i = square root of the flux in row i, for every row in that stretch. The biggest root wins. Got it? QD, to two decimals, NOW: 14.90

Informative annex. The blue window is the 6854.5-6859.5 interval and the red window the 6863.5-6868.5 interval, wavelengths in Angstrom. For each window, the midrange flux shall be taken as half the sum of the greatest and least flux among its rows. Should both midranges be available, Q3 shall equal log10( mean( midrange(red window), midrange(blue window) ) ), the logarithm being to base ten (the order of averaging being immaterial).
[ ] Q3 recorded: 2.35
